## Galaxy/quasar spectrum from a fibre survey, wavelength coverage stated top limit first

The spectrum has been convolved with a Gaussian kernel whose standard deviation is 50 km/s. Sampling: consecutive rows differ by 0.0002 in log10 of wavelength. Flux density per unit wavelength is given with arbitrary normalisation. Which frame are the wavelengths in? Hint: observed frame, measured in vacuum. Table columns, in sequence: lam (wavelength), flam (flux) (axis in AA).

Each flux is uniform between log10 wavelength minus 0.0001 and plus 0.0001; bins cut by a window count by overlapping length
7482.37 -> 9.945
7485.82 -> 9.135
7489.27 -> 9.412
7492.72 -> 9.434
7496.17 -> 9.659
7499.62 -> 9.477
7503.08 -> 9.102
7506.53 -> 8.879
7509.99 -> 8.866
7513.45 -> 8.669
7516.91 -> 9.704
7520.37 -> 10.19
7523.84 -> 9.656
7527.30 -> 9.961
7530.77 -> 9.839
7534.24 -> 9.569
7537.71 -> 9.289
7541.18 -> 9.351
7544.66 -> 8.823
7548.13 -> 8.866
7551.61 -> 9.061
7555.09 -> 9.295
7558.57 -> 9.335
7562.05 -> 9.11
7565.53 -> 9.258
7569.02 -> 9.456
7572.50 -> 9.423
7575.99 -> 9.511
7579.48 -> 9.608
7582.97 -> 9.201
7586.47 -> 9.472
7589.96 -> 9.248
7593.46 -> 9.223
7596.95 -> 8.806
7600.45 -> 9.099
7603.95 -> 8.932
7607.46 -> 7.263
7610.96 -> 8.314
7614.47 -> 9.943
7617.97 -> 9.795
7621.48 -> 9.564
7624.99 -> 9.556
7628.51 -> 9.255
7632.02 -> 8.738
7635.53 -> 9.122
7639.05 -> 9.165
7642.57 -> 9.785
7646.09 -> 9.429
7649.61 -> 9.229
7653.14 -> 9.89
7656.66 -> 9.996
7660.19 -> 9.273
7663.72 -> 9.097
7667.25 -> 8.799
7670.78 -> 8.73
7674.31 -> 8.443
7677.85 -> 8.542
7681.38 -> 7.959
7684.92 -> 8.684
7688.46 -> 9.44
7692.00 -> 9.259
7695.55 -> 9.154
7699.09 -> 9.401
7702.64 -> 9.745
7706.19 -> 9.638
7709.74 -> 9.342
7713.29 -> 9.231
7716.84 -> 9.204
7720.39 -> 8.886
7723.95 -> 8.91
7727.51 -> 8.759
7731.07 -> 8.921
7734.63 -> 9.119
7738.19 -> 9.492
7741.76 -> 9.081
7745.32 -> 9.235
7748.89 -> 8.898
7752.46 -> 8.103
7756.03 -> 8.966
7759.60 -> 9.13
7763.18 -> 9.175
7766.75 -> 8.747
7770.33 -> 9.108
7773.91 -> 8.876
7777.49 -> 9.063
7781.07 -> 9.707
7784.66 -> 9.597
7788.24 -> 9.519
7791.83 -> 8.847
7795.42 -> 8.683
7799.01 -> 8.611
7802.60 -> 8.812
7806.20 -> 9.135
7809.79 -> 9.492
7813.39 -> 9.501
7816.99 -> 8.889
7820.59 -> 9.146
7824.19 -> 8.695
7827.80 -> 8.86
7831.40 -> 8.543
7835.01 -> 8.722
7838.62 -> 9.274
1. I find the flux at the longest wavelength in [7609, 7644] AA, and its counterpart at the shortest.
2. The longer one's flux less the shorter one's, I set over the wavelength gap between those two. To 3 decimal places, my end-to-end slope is 0.047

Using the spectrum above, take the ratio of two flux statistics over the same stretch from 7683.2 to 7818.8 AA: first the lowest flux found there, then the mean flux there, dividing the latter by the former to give 1.12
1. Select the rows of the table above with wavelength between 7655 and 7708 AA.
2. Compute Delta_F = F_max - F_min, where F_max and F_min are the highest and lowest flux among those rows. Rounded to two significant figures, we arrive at 2.0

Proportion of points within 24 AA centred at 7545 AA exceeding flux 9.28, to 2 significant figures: 0.57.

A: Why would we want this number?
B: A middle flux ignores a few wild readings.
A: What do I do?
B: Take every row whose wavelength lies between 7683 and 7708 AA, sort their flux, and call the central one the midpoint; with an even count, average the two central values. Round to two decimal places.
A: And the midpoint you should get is 9.40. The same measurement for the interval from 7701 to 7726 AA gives 9.23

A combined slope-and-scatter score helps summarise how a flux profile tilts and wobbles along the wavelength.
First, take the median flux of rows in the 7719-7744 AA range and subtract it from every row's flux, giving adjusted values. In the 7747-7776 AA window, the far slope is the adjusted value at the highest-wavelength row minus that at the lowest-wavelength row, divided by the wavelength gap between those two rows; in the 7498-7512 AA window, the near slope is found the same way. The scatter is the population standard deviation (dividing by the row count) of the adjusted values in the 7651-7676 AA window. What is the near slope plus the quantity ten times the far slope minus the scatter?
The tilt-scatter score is -0.61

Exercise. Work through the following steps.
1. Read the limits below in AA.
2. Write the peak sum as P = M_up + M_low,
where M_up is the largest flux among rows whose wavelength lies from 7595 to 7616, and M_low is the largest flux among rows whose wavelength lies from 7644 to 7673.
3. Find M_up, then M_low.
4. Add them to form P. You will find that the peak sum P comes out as 19.9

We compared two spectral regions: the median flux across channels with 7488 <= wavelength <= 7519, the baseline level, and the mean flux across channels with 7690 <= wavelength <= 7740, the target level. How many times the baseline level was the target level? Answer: 0.98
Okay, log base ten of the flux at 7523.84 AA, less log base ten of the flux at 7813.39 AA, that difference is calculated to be 0.0070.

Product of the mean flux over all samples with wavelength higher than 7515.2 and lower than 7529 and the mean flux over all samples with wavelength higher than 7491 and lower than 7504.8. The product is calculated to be 93.0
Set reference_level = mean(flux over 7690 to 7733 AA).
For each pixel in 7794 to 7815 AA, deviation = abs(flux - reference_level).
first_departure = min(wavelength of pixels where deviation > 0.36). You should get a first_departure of 7795.42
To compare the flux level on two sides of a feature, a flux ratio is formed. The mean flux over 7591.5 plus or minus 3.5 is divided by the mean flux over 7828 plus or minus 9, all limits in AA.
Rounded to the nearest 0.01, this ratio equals 1.05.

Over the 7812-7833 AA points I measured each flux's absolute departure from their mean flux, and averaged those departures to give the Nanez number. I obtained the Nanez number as 0.26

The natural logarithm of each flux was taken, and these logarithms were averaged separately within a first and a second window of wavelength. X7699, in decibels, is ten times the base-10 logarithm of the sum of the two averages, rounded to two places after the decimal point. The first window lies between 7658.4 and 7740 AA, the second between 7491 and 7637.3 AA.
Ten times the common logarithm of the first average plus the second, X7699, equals 6.46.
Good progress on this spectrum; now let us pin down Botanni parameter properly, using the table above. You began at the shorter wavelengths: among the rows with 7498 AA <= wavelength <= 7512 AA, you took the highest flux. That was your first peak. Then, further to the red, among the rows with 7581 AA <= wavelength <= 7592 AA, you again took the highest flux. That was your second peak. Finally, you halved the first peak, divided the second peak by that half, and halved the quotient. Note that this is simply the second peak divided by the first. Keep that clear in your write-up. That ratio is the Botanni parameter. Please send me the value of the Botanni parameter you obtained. 1.00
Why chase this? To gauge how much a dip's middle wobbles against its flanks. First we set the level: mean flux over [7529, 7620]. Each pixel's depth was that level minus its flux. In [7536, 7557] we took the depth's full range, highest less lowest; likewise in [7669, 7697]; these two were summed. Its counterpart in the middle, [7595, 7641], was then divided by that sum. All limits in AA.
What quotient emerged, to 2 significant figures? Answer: 1.3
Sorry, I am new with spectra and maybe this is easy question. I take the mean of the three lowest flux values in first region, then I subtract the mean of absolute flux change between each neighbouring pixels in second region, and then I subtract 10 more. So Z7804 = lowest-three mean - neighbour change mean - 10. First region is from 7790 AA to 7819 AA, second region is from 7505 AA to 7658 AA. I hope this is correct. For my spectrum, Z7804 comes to -1.6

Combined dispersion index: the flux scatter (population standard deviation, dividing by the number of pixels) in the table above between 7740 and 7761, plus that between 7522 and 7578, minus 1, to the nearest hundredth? -0.32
